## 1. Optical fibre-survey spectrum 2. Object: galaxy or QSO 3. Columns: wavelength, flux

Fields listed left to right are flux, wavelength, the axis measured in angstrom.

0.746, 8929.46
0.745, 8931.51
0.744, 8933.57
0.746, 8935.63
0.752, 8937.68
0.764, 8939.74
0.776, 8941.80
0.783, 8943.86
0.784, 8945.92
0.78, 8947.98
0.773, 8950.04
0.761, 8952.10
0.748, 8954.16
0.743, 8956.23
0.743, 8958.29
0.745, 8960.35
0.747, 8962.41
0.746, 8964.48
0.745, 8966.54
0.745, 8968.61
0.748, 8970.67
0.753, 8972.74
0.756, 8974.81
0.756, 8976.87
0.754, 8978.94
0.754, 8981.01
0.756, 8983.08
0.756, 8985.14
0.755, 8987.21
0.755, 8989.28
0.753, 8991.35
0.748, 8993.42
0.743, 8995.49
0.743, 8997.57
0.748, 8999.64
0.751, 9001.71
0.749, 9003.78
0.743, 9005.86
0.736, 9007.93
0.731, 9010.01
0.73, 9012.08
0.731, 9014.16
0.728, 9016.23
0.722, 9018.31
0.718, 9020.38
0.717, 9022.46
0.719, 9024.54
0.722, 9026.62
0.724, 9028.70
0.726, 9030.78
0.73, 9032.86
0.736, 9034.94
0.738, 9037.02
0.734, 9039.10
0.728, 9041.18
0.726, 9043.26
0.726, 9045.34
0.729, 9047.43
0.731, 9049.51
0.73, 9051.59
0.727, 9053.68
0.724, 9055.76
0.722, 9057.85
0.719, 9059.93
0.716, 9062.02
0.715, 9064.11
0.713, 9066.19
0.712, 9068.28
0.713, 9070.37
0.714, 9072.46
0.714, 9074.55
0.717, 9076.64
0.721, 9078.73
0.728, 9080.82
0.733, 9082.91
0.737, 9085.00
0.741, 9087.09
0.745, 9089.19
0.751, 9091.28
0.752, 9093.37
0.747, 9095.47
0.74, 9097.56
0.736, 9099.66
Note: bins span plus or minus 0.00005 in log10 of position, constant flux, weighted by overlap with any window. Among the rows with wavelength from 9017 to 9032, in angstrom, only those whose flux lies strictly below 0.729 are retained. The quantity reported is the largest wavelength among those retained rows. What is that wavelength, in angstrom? 9030.78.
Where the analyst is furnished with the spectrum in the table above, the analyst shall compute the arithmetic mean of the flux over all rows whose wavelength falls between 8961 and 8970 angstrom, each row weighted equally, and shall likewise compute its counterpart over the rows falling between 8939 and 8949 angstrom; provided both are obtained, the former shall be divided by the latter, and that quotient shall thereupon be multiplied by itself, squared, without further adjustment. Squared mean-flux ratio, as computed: 0.92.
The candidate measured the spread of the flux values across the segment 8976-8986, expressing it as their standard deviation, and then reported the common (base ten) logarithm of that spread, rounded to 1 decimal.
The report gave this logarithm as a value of -3.0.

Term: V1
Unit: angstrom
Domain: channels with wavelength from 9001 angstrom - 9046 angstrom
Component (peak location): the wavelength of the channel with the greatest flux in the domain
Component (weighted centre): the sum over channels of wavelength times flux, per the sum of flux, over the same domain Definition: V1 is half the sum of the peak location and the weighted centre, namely 9012.6 angstrom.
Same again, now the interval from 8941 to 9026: 8964.3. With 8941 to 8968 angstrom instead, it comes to 8950.0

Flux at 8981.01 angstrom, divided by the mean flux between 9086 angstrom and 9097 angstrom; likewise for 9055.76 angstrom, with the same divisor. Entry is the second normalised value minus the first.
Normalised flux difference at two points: -0.04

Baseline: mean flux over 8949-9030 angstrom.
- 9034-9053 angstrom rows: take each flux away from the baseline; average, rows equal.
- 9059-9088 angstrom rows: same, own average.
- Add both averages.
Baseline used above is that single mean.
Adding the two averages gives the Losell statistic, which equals 0.035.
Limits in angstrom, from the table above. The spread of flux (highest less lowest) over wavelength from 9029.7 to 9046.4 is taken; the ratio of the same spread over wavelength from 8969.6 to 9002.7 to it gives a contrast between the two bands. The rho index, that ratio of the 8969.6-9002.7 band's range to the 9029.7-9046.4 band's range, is 1.08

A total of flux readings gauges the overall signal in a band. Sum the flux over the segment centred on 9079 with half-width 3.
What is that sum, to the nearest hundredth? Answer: 2.17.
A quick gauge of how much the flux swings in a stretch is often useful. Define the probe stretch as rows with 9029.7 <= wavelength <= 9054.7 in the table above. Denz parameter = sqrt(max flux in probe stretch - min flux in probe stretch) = 0.11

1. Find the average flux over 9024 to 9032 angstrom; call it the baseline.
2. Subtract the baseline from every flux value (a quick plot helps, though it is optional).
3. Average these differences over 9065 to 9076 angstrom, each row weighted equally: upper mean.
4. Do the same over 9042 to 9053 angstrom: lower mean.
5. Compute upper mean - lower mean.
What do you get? -0.015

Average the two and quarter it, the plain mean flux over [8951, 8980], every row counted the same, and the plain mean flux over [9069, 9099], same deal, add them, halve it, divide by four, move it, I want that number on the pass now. 0.185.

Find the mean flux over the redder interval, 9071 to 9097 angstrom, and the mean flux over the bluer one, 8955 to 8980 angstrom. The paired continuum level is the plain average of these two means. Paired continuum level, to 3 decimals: 0.741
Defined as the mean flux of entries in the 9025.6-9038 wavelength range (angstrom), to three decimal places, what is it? 0.729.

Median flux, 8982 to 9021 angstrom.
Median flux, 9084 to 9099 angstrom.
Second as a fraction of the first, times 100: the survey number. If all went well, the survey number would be 100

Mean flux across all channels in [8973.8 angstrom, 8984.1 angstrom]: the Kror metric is 0.755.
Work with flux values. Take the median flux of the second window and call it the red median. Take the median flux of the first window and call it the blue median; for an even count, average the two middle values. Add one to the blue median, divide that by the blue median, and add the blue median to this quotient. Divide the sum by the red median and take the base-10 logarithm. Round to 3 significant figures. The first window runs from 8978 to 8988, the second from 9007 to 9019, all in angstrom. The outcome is 0.625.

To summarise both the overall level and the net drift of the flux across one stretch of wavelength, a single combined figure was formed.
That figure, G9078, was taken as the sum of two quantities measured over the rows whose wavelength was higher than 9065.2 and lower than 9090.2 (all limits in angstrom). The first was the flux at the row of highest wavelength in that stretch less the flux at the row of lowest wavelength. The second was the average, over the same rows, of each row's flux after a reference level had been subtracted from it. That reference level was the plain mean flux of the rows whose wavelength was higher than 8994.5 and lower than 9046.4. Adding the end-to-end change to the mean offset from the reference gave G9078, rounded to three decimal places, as 0.024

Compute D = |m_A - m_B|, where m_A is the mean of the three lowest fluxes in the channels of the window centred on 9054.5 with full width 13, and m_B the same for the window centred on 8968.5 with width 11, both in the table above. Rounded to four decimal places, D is 0.0237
